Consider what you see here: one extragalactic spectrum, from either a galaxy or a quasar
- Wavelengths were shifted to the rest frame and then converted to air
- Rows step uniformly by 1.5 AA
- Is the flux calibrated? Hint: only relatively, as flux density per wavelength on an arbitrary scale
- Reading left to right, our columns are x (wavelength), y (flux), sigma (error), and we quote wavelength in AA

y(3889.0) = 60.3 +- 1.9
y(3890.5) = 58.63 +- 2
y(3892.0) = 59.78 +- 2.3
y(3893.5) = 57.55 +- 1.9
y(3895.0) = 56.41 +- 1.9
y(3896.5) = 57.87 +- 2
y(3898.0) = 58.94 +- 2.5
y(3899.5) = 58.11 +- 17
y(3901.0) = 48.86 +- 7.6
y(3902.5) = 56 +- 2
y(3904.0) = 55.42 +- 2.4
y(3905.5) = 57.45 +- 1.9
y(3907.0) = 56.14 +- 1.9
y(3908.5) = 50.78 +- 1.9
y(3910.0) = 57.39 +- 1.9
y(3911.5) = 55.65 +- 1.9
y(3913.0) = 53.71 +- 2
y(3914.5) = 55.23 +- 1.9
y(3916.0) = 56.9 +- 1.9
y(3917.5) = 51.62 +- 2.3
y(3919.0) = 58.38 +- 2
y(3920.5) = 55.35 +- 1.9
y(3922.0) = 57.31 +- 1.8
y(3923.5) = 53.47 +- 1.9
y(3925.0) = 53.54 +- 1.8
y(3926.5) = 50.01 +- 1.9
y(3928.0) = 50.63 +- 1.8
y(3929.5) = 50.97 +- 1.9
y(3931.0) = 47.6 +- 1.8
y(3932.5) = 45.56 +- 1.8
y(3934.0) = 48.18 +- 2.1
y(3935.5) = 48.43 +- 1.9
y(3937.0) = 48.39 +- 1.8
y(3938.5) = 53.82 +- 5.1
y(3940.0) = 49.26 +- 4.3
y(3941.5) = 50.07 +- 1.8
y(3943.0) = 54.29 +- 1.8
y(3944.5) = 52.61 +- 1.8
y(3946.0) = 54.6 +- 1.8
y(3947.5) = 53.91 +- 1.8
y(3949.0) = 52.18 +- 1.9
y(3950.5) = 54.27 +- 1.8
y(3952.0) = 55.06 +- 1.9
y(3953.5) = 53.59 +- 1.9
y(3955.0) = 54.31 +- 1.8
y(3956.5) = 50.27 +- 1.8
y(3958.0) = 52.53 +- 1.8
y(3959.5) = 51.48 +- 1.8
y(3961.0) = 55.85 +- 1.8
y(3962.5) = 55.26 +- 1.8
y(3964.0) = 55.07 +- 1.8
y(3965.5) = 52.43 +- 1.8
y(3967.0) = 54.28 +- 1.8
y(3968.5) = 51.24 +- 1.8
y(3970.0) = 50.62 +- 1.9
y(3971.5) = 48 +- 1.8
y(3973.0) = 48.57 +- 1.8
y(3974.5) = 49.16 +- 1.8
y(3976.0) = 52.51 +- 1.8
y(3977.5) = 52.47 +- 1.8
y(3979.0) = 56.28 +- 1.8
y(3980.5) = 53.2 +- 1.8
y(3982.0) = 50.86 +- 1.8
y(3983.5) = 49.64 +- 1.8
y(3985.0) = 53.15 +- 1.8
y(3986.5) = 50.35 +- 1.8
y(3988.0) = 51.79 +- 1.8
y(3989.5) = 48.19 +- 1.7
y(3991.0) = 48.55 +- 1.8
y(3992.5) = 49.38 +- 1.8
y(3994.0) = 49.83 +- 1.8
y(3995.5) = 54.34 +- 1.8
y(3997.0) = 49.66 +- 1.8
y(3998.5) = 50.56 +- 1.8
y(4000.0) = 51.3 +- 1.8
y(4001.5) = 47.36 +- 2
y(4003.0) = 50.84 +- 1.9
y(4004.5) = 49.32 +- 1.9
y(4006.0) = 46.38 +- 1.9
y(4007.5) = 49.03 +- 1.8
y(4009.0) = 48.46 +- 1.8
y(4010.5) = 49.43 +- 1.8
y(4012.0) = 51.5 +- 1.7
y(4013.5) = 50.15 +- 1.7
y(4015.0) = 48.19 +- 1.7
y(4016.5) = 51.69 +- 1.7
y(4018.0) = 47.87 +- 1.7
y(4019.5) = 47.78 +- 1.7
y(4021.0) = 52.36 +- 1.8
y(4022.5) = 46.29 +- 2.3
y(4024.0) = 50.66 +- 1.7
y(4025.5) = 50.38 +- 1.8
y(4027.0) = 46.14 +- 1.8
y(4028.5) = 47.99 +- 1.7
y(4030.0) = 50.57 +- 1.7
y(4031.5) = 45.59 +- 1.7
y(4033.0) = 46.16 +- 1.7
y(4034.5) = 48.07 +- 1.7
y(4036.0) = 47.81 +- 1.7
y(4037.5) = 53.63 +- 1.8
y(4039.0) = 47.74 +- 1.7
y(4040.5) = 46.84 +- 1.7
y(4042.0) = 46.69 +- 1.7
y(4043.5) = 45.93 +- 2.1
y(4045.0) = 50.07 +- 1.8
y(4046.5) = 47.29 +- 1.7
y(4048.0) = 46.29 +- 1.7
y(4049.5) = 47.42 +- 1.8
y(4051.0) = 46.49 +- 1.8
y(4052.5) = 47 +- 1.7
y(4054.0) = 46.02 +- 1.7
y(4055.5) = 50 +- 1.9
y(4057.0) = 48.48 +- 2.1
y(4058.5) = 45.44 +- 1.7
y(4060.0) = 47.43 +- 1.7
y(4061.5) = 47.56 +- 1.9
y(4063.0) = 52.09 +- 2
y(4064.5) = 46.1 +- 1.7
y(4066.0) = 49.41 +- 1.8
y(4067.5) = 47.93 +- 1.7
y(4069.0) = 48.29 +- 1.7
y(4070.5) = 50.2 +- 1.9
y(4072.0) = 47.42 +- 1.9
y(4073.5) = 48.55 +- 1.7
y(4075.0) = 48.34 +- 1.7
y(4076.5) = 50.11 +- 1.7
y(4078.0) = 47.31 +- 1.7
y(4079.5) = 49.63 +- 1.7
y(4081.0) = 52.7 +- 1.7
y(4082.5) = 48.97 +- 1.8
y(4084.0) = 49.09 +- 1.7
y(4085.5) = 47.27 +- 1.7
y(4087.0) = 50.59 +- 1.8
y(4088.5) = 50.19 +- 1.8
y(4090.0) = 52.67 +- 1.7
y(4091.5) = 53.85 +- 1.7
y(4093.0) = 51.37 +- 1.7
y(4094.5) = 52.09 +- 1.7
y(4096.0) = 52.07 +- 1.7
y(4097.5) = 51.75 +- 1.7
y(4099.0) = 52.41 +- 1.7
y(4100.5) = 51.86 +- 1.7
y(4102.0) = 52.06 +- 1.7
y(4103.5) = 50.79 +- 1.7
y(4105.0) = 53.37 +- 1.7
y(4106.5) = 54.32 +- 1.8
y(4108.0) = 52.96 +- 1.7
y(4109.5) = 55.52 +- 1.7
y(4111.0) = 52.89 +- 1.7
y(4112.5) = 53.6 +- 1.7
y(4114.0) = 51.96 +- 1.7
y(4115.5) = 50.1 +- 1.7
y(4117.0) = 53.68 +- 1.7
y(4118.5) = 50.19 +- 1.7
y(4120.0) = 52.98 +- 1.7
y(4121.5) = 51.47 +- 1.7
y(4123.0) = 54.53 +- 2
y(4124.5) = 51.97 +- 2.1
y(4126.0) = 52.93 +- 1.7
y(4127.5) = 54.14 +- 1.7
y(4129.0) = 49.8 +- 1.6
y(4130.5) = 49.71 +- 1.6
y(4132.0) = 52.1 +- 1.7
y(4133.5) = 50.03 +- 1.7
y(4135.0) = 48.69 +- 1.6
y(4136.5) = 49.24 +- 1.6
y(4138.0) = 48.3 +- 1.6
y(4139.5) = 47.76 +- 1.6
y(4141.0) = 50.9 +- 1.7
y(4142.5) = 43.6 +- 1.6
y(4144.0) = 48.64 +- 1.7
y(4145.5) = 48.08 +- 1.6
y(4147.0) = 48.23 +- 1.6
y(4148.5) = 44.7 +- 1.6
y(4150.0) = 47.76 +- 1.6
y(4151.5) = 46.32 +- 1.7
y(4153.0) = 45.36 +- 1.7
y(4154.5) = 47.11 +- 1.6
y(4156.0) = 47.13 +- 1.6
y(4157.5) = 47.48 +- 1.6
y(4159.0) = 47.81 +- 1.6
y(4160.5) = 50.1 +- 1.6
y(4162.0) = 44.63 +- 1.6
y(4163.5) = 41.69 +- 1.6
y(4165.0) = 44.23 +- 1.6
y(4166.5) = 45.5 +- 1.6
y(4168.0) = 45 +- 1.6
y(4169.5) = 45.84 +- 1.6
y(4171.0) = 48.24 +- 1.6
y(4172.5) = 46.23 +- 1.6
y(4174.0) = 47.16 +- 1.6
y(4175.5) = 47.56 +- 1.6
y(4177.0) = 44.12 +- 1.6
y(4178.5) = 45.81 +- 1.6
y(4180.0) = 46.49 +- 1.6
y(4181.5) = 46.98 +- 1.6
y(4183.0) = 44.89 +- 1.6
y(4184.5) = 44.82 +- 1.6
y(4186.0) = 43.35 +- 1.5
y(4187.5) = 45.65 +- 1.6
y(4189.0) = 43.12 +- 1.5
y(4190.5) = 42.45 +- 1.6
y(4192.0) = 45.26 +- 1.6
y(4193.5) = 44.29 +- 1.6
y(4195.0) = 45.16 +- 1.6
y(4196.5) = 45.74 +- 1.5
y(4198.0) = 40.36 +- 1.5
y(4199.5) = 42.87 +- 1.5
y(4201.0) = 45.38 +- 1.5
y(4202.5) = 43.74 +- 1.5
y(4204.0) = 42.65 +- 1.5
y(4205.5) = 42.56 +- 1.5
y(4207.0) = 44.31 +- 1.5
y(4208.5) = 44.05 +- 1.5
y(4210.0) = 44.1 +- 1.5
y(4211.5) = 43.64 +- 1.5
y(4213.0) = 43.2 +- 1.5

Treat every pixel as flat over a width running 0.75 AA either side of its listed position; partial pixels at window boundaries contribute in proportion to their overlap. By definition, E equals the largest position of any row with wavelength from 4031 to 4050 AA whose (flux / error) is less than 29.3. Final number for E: 4049.5 AA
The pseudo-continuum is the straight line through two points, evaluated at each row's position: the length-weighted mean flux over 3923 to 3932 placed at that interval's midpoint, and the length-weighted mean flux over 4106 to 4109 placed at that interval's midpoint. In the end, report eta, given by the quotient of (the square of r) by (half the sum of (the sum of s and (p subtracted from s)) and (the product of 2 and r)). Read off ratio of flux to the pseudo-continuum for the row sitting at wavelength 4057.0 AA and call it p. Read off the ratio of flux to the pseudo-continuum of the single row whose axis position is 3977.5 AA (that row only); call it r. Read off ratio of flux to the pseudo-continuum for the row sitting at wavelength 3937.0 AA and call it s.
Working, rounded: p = 0.92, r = 1.016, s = 0.95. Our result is 0.69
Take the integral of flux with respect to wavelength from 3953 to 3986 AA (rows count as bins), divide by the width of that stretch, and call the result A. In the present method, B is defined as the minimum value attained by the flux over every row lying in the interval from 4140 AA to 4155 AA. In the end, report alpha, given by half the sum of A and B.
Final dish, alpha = 47.9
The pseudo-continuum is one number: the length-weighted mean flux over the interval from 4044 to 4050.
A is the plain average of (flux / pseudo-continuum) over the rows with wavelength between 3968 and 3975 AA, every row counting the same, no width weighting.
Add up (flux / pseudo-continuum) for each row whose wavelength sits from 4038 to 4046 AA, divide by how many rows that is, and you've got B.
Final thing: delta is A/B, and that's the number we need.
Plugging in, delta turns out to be 1.04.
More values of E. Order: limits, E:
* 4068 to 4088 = 4087.0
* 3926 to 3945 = 3944.5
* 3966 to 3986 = 3983.5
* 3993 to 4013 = 4010.5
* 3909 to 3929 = 3928.0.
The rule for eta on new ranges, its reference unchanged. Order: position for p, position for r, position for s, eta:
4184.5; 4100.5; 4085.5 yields 0.65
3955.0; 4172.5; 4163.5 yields 0.66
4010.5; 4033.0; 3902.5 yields 0.51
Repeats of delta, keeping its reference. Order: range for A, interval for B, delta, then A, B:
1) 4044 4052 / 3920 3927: 0.88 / 1.00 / 1.13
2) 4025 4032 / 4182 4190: 1.08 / 1.01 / 0.93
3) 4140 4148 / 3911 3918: 0.88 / 1.00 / 1.14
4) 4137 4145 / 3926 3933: 0.98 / 1.00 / 1.03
